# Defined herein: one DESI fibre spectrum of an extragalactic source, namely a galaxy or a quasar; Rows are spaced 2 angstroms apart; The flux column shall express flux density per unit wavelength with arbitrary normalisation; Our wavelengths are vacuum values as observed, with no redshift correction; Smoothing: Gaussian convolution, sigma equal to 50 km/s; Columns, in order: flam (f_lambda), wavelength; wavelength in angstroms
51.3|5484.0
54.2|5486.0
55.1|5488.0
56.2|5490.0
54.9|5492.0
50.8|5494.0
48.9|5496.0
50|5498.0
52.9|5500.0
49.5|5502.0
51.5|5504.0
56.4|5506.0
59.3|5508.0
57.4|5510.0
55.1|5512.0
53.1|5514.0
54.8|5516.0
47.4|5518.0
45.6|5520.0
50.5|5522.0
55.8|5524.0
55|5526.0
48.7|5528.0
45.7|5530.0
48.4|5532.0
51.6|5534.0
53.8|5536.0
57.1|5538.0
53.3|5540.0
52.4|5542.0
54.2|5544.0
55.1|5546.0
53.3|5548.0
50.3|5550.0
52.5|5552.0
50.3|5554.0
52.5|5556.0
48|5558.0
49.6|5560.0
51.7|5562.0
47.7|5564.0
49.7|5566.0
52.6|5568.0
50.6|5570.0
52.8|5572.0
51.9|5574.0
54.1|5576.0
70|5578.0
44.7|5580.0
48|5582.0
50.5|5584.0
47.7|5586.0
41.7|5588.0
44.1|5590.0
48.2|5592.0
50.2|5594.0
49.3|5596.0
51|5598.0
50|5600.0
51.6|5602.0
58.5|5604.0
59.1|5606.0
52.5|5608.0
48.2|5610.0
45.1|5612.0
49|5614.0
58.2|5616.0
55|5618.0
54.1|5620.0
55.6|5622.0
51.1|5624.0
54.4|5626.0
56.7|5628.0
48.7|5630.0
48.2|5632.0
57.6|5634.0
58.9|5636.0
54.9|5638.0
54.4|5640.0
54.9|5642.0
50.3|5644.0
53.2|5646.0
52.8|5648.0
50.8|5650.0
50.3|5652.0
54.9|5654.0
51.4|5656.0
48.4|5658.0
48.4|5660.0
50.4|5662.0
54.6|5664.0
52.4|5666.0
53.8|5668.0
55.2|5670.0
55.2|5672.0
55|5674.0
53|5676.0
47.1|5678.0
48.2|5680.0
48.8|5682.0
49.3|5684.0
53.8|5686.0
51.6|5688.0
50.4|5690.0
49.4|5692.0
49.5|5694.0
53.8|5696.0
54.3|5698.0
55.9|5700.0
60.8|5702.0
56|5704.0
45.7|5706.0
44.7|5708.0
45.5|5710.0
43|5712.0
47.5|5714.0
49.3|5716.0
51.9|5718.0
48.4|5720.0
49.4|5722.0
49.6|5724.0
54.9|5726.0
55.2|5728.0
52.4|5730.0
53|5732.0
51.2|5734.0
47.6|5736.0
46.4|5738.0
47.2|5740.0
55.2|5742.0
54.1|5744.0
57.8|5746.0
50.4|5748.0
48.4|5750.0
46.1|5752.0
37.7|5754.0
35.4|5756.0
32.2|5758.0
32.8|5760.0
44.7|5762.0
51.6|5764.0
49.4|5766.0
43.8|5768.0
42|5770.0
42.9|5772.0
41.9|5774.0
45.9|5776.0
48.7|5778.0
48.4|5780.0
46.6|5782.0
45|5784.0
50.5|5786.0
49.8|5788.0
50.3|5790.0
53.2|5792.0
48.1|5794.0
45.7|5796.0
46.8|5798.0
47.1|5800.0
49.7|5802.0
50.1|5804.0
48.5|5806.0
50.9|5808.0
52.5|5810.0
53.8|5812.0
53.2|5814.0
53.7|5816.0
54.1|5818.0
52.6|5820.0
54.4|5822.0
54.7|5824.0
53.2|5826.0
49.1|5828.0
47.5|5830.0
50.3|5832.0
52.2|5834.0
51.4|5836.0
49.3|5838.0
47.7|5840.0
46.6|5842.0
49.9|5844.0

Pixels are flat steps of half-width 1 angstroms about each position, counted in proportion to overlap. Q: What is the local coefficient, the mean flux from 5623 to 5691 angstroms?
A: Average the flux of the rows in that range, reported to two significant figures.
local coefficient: 52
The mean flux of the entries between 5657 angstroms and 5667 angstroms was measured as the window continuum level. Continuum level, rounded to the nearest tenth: 50.8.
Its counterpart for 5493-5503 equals 50.4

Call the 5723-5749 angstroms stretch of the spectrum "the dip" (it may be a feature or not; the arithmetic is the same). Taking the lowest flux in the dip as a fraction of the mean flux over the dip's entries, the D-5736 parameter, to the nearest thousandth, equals 0.894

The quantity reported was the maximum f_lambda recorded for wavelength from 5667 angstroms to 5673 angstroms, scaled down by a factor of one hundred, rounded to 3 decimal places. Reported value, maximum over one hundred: 0.552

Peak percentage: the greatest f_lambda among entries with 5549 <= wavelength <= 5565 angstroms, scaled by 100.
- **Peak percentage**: 5250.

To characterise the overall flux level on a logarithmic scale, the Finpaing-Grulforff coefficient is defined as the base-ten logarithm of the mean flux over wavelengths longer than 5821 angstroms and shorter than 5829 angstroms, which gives 1.72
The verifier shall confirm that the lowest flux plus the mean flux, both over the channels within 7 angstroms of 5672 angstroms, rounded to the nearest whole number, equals 100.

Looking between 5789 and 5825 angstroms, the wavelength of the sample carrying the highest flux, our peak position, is 5824.0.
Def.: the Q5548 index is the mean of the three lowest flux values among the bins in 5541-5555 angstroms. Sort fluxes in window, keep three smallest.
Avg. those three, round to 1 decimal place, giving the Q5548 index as 51.0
